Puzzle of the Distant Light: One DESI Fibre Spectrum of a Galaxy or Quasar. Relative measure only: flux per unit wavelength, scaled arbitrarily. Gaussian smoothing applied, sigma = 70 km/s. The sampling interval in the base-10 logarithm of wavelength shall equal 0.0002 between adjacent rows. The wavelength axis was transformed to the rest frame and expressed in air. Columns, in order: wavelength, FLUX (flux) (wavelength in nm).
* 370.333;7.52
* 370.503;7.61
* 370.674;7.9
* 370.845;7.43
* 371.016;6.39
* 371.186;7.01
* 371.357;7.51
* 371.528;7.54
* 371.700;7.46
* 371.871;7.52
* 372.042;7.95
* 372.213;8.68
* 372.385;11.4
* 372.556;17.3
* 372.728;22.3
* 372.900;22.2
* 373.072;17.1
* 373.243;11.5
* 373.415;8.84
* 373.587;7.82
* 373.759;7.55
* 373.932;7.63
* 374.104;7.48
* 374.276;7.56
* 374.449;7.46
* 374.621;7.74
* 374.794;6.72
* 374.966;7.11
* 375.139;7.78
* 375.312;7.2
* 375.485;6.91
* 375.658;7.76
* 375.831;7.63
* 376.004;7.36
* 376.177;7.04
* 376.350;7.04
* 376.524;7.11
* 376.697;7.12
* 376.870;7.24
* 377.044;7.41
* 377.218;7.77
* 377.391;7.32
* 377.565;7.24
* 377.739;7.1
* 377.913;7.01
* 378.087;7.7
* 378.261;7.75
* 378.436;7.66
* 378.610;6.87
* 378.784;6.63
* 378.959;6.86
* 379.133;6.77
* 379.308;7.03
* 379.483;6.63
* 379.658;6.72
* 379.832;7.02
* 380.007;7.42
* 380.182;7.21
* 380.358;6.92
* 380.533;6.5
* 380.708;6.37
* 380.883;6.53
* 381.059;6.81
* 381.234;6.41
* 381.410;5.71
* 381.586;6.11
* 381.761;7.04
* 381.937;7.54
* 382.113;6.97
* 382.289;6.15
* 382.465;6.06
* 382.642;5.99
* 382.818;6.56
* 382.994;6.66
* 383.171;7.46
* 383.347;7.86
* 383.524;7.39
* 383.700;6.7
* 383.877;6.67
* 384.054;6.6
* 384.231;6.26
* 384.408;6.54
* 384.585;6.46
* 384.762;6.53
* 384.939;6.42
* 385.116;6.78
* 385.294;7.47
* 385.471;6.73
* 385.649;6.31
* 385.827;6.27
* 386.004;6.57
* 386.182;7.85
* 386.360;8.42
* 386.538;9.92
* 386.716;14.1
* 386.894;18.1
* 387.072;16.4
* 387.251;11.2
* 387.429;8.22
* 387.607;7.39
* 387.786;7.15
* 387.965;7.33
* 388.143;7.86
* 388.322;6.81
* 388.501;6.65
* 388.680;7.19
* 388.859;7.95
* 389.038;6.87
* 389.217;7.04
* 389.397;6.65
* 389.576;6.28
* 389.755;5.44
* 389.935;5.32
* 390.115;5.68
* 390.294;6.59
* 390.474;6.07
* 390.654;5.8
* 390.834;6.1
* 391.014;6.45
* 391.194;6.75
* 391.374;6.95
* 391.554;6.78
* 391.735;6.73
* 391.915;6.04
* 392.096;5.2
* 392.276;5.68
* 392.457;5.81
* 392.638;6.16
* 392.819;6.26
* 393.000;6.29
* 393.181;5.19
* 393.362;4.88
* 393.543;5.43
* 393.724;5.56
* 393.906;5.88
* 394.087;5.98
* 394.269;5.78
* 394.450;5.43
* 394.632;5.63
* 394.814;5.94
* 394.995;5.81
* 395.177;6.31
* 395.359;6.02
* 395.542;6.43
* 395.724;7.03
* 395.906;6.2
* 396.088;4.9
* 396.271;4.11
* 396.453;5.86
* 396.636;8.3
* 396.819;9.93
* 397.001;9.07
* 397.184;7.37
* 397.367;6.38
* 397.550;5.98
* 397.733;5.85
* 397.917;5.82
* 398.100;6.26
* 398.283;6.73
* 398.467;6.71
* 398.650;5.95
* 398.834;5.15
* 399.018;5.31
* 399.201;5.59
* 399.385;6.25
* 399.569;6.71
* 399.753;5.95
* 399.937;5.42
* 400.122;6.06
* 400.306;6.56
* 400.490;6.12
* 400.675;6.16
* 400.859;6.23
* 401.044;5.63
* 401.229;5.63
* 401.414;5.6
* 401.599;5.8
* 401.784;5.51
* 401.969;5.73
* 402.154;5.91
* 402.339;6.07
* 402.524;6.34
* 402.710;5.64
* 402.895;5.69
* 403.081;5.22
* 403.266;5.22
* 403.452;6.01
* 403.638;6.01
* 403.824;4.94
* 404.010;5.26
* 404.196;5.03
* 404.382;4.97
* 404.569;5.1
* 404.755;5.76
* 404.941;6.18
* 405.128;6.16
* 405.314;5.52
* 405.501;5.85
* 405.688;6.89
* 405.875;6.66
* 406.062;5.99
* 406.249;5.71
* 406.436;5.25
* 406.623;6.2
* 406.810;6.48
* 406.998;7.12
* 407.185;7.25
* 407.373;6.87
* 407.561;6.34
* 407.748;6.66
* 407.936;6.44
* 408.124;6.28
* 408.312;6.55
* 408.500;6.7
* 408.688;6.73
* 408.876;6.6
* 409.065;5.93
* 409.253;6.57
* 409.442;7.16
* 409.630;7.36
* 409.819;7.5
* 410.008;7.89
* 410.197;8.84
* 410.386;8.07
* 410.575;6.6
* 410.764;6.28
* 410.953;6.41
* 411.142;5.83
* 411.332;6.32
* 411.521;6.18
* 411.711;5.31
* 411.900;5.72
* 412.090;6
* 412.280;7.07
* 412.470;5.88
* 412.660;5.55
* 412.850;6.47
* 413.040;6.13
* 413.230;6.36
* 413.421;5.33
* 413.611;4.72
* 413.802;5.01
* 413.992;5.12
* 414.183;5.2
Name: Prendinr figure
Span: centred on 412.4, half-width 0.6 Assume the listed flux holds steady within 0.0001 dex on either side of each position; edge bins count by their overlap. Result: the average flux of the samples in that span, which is 6.1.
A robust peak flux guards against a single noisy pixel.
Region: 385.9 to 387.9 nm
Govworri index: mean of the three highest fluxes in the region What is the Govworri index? 16.2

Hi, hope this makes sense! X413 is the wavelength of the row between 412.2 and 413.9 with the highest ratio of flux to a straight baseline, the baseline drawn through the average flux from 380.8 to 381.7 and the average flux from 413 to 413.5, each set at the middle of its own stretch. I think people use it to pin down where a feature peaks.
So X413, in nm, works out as 412.280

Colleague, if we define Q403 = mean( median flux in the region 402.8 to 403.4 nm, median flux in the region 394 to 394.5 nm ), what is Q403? 5.5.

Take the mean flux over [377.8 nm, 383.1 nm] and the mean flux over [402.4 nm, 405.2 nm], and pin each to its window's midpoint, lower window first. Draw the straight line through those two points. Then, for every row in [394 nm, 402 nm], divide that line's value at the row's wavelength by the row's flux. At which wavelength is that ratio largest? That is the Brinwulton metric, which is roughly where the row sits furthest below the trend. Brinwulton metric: 396.271 nm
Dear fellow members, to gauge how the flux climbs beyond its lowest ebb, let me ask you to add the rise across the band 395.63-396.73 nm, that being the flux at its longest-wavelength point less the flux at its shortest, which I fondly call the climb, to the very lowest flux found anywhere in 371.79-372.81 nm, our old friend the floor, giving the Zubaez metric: 8.8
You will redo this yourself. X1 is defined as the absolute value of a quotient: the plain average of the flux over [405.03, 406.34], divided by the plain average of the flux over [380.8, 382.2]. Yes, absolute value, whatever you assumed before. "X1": 0.92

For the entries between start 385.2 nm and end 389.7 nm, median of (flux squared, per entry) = 53.7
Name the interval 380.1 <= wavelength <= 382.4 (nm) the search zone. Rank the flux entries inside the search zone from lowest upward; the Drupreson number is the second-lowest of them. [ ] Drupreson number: 6.11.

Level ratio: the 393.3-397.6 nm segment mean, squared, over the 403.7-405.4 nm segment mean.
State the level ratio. 7.2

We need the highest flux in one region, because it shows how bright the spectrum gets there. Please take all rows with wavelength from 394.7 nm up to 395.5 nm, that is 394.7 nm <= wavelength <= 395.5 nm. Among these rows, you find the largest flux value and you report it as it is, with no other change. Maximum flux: 6.31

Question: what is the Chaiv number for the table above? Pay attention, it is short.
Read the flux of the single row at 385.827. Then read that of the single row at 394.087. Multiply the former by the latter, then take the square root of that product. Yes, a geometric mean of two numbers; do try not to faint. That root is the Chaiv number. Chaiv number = 6.1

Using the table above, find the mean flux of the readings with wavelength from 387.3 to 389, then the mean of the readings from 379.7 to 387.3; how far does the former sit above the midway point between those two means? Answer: -0.1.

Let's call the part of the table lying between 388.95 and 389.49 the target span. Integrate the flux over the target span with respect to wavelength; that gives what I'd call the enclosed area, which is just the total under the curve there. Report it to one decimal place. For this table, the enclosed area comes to 3.7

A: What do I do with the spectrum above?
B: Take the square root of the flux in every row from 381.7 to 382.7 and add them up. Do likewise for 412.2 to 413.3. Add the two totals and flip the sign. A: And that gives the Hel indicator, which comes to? -30.4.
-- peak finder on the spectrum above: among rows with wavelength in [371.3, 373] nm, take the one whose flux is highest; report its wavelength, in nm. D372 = 372.728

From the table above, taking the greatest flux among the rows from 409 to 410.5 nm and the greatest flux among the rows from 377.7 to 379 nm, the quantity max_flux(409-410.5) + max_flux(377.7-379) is 16.6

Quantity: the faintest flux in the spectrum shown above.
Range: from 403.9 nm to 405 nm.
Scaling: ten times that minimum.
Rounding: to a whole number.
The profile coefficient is 50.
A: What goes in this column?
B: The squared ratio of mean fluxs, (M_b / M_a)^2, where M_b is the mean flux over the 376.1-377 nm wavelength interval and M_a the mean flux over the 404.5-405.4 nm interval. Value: 1.53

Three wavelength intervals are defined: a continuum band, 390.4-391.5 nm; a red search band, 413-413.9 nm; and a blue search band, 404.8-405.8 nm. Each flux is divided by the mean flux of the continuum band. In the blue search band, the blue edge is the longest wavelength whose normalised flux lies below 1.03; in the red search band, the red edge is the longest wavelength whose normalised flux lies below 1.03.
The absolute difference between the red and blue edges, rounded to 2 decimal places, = 8.30 nm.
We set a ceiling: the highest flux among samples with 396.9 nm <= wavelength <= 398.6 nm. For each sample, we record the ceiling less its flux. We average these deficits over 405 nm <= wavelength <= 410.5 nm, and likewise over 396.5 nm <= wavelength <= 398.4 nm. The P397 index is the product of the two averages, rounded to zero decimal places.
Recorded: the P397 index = 5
